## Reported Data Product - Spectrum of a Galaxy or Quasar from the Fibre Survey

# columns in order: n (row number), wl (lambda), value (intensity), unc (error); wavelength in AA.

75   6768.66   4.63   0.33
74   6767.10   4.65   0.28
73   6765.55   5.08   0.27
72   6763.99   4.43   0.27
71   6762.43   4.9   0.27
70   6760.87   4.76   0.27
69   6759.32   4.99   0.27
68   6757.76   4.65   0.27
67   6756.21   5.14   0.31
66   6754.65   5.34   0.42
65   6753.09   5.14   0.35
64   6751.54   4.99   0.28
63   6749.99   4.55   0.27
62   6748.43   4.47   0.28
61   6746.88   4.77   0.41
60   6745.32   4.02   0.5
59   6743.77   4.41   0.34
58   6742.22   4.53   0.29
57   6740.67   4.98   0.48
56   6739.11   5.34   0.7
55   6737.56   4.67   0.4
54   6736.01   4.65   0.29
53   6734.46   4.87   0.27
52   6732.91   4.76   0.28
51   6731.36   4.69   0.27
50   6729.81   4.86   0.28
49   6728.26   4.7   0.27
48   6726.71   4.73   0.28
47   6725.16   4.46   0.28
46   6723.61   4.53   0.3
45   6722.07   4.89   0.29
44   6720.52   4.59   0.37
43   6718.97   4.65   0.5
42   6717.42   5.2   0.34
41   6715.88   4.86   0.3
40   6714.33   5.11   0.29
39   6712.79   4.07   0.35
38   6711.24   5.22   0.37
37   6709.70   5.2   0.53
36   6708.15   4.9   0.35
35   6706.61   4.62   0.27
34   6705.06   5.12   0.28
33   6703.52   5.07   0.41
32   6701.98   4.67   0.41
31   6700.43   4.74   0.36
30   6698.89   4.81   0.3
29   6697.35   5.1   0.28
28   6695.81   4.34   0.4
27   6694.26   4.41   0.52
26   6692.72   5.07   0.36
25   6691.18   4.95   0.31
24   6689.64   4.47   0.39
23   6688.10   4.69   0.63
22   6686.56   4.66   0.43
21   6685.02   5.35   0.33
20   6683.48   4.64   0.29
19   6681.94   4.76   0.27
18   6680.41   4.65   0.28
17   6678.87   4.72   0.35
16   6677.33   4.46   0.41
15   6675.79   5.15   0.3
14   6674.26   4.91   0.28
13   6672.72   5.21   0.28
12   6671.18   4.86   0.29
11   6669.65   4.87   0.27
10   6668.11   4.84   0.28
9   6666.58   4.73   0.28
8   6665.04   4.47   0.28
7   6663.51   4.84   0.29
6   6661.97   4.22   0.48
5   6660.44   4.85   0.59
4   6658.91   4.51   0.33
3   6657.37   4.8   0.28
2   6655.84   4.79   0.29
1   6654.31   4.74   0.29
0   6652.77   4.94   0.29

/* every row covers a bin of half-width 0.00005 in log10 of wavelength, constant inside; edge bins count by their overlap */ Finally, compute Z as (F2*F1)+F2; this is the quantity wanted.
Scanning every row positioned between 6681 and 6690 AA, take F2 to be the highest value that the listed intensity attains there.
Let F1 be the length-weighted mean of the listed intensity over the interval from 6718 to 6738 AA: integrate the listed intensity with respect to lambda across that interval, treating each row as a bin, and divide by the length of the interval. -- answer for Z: 30.5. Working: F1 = 4.70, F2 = 5.35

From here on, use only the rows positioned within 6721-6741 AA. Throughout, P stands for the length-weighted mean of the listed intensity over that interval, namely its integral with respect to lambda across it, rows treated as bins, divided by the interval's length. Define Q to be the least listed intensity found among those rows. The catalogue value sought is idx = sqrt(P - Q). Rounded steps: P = 4.77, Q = 4.46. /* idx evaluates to 0.56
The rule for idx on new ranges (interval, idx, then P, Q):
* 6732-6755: 0.86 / 4.75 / 4.02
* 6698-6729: 0.86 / 4.81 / 4.07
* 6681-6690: 0.55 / 4.78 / 4.47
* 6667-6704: 0.68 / 4.81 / 4.34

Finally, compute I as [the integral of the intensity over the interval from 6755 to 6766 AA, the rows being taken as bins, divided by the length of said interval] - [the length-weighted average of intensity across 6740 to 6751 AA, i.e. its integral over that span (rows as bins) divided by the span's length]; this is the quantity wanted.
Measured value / 0.32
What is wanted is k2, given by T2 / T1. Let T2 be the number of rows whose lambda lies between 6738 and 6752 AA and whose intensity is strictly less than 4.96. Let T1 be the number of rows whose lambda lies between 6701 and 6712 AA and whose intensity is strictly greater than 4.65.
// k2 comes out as 1.00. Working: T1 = 6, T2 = 6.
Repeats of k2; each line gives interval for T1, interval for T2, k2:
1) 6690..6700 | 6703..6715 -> 0.75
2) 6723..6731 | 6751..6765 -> 1.33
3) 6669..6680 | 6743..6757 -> 0.83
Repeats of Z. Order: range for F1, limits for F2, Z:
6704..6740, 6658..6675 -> 30.3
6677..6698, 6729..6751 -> 30.6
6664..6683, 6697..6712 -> 30.3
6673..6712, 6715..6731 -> 30.3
